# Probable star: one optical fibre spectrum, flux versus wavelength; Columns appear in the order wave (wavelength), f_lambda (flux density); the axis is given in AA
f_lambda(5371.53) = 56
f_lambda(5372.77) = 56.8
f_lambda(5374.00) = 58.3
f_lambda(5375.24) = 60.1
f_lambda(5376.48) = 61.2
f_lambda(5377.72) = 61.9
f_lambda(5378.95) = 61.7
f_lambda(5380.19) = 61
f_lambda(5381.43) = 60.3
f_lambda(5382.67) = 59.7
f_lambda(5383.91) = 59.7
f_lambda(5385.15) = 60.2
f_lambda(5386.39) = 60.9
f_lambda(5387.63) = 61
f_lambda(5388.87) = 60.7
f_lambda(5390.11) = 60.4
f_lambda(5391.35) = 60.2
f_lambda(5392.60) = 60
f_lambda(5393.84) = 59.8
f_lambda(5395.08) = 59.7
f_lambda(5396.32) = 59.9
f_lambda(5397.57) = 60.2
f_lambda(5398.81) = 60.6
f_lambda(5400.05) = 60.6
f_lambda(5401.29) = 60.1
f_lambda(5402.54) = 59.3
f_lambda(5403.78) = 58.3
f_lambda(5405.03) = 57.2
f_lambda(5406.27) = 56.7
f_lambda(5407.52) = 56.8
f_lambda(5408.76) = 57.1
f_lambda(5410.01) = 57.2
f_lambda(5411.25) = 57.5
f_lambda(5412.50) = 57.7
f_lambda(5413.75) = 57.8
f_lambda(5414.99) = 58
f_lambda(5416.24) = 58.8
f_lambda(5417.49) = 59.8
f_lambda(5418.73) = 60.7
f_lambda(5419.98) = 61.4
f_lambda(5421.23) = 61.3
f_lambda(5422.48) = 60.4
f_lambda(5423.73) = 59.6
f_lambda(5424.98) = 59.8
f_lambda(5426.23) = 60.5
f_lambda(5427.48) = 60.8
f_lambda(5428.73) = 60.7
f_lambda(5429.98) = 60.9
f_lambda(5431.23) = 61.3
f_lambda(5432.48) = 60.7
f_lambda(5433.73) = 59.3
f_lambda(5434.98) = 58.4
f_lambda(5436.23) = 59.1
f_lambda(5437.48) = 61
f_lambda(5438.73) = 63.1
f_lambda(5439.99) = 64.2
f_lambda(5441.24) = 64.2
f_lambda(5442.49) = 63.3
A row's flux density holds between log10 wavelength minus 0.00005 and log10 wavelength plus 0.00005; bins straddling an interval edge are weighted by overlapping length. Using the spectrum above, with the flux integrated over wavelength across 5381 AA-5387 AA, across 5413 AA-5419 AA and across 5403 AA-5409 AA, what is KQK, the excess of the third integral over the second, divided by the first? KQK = -0.03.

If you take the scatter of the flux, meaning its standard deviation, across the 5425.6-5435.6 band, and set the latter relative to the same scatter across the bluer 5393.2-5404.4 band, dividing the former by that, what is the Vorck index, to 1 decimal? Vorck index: 1.4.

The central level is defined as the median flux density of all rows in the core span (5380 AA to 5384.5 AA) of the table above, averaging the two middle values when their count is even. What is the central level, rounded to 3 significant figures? 60.0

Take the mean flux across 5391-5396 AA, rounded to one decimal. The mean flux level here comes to 59.9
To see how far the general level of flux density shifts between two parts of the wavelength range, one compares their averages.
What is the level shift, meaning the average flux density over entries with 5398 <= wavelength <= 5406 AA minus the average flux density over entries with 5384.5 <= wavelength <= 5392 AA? -1.2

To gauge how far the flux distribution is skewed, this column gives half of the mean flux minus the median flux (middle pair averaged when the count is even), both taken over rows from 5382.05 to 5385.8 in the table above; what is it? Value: 0.08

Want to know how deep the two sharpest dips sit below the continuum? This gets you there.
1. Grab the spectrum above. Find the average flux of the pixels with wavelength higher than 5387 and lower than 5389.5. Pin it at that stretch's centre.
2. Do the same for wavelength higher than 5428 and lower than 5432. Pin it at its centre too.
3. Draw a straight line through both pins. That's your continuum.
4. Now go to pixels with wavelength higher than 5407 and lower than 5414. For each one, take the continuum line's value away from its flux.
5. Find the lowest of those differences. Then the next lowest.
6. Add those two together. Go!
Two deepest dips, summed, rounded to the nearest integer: -8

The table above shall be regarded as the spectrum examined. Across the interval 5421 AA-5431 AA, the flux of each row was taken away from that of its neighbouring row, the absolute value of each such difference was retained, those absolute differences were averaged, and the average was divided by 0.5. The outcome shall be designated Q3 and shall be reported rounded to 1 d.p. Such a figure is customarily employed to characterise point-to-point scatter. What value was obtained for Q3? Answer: 0.9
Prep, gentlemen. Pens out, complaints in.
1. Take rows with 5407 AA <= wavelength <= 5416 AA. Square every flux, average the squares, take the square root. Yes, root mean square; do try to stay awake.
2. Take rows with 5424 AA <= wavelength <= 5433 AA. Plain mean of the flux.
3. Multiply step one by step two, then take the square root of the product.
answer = 59.0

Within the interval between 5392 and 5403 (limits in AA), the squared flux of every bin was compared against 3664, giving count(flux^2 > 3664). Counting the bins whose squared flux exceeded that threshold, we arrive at 2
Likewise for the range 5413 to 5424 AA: 3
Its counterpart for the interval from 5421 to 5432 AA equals 5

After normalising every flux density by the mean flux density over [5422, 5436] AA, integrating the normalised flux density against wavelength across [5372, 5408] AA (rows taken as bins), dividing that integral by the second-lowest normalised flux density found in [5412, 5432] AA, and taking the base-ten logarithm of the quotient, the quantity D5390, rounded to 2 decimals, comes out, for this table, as 1.57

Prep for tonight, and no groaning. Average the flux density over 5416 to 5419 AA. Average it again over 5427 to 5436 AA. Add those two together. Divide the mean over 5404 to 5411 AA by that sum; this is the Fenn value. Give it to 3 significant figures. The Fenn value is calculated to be 0.475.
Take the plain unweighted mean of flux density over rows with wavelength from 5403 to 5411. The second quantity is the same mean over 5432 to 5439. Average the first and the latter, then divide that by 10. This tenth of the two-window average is 5.87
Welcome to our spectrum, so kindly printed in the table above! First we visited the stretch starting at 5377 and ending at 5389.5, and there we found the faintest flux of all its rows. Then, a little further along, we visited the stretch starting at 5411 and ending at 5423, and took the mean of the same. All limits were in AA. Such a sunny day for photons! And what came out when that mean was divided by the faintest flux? 0.99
